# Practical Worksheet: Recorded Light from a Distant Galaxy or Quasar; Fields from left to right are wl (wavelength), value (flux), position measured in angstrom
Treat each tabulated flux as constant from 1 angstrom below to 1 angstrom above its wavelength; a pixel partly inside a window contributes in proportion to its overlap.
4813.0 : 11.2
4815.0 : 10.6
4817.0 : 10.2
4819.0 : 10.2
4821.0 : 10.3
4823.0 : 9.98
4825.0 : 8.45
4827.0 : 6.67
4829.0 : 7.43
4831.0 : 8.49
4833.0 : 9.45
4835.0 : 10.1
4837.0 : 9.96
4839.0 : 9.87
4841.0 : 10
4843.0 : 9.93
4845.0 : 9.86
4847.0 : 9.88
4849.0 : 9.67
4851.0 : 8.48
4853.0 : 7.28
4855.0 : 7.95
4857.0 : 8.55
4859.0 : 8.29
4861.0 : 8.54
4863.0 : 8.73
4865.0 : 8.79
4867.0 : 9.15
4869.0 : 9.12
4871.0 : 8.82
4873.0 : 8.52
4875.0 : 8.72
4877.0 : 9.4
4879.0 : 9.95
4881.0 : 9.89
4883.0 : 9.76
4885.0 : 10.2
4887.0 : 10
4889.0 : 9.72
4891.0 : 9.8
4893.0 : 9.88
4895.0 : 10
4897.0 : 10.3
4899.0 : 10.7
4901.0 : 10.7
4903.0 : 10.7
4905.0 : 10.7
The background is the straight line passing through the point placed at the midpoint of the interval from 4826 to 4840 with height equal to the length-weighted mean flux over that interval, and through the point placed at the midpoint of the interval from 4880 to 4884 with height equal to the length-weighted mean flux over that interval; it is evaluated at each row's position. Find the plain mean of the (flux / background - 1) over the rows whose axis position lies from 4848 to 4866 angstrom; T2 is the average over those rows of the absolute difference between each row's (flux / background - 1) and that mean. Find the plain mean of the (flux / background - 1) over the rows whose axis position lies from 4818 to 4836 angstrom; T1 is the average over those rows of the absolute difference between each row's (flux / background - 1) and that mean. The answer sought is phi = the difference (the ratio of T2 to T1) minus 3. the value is -2.7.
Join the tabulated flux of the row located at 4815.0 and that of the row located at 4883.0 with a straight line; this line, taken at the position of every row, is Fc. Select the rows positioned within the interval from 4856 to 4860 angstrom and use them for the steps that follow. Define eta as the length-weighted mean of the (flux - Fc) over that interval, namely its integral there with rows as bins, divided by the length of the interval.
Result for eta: -1.6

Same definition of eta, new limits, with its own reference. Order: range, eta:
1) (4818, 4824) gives -0.4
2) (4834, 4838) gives -0.3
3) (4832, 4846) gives -0.4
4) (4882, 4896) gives 0.2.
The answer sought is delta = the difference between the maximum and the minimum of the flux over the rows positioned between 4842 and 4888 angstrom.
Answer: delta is 2.9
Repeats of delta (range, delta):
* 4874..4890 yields 1.5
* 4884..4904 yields 1.0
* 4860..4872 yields 0.6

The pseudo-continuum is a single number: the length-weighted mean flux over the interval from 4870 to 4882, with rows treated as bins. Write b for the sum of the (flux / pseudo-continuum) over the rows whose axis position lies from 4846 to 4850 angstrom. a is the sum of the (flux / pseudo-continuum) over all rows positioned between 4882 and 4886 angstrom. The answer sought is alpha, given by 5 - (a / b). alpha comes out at 3.98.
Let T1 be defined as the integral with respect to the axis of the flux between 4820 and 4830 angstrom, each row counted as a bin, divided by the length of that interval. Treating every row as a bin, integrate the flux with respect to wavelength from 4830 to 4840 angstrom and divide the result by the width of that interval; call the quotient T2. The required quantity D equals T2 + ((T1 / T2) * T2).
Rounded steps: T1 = 8.6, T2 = 9.57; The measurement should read 18.1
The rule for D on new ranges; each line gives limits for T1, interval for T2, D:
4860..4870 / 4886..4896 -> 18.7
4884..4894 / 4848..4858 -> 18.3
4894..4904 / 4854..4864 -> 18.9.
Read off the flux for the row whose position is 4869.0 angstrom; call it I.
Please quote 9.12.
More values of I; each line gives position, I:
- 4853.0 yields 7.28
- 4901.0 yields 10.7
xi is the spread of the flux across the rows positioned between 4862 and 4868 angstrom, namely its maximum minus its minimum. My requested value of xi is 0.4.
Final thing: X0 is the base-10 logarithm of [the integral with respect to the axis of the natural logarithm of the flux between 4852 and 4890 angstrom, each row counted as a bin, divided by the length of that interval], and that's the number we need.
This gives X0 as 0.342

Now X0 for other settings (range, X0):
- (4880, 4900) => 0.363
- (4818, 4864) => 0.342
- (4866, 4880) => 0.344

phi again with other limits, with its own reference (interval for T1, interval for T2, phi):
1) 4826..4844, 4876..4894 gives -2.8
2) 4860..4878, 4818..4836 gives 2.8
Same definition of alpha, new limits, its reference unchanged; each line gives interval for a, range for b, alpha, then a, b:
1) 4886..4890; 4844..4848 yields 4.00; 2.1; 2.14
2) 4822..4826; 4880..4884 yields 4.06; 2.0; 2.13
